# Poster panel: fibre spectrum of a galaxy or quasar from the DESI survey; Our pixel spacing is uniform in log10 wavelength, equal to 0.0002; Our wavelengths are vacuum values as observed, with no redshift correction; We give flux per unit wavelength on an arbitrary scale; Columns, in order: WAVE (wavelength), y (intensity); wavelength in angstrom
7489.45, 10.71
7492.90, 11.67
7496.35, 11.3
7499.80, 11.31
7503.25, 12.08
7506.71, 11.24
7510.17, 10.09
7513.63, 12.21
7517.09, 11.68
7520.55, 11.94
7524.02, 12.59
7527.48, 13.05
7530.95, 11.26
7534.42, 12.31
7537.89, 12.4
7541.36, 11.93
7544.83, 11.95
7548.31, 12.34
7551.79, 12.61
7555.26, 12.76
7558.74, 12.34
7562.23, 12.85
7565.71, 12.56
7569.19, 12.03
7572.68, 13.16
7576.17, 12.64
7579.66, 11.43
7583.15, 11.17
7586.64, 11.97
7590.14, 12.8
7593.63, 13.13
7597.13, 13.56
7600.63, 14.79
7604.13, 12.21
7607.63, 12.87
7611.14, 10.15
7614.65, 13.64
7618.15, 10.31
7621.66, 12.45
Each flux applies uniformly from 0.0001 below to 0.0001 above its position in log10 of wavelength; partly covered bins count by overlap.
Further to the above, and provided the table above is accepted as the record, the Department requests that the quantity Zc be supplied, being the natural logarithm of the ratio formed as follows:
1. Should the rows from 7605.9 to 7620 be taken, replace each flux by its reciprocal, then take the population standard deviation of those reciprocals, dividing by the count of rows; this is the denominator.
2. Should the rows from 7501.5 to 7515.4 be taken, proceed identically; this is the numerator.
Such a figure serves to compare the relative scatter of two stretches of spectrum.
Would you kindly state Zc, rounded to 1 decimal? -0.5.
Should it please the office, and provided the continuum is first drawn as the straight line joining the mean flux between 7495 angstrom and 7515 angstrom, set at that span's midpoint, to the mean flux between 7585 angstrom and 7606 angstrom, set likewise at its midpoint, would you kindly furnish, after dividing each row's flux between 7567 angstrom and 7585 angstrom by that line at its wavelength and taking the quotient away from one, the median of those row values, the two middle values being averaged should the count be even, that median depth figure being 0.044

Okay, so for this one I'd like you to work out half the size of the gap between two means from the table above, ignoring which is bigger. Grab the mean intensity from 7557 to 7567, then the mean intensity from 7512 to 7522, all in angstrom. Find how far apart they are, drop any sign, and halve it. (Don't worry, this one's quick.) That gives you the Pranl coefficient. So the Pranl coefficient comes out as 0.32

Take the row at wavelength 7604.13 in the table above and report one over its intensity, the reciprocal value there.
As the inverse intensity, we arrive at 0.082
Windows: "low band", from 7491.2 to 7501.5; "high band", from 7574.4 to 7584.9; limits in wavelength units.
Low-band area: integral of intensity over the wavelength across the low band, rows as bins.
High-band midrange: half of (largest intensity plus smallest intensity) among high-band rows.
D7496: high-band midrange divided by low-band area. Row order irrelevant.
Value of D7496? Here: 0.101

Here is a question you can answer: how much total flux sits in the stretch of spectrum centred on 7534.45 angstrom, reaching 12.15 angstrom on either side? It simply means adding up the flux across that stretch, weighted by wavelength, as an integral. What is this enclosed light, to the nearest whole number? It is 297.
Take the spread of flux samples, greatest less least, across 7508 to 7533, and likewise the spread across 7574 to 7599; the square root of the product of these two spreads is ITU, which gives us 2.66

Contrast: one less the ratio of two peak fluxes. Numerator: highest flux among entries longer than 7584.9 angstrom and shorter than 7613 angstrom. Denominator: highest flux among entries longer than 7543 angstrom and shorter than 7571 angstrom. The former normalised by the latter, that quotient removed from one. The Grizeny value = -0.15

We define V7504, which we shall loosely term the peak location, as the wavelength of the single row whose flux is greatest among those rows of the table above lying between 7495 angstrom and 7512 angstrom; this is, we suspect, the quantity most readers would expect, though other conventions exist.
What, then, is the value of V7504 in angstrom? 7503.25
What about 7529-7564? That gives 7562.23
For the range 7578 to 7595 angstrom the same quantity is 7593.63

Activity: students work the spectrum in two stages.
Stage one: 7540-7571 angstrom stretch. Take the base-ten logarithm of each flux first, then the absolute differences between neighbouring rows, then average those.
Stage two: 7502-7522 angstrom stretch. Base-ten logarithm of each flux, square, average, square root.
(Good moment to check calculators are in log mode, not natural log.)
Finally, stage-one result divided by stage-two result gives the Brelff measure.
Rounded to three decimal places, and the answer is 0.011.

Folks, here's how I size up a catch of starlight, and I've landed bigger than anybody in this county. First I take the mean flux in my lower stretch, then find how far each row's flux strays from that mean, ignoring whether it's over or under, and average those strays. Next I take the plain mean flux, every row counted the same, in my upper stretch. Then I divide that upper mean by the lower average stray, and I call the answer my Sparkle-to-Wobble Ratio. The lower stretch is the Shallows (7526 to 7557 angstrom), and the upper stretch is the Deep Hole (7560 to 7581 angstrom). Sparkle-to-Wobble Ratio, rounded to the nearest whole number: 32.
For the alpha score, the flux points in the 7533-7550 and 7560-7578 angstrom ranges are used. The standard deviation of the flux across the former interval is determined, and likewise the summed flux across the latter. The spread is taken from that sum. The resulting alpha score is 63.0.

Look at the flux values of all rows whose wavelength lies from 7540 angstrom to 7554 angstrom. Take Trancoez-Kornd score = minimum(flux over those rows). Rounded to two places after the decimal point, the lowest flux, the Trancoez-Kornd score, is 11.93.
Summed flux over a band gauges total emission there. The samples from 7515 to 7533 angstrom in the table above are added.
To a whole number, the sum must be 61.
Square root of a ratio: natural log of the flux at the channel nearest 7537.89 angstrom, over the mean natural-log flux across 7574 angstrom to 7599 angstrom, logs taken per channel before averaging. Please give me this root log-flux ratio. 1.00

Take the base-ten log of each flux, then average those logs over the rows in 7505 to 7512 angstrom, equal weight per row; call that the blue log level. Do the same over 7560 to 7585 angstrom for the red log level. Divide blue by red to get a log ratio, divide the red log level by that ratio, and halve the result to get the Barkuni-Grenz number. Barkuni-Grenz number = 0.576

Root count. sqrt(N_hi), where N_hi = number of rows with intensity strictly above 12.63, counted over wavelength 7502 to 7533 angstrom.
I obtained 1.0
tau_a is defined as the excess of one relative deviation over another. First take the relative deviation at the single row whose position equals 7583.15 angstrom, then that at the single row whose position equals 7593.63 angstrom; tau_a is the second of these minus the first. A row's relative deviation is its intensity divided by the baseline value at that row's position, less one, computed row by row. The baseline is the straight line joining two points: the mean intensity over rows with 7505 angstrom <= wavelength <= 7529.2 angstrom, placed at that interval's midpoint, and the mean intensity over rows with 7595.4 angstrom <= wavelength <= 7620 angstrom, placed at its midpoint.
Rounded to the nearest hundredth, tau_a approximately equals 0.15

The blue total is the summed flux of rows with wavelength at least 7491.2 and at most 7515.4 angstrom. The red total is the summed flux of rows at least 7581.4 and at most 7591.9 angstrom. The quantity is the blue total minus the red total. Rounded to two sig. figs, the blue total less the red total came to 44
